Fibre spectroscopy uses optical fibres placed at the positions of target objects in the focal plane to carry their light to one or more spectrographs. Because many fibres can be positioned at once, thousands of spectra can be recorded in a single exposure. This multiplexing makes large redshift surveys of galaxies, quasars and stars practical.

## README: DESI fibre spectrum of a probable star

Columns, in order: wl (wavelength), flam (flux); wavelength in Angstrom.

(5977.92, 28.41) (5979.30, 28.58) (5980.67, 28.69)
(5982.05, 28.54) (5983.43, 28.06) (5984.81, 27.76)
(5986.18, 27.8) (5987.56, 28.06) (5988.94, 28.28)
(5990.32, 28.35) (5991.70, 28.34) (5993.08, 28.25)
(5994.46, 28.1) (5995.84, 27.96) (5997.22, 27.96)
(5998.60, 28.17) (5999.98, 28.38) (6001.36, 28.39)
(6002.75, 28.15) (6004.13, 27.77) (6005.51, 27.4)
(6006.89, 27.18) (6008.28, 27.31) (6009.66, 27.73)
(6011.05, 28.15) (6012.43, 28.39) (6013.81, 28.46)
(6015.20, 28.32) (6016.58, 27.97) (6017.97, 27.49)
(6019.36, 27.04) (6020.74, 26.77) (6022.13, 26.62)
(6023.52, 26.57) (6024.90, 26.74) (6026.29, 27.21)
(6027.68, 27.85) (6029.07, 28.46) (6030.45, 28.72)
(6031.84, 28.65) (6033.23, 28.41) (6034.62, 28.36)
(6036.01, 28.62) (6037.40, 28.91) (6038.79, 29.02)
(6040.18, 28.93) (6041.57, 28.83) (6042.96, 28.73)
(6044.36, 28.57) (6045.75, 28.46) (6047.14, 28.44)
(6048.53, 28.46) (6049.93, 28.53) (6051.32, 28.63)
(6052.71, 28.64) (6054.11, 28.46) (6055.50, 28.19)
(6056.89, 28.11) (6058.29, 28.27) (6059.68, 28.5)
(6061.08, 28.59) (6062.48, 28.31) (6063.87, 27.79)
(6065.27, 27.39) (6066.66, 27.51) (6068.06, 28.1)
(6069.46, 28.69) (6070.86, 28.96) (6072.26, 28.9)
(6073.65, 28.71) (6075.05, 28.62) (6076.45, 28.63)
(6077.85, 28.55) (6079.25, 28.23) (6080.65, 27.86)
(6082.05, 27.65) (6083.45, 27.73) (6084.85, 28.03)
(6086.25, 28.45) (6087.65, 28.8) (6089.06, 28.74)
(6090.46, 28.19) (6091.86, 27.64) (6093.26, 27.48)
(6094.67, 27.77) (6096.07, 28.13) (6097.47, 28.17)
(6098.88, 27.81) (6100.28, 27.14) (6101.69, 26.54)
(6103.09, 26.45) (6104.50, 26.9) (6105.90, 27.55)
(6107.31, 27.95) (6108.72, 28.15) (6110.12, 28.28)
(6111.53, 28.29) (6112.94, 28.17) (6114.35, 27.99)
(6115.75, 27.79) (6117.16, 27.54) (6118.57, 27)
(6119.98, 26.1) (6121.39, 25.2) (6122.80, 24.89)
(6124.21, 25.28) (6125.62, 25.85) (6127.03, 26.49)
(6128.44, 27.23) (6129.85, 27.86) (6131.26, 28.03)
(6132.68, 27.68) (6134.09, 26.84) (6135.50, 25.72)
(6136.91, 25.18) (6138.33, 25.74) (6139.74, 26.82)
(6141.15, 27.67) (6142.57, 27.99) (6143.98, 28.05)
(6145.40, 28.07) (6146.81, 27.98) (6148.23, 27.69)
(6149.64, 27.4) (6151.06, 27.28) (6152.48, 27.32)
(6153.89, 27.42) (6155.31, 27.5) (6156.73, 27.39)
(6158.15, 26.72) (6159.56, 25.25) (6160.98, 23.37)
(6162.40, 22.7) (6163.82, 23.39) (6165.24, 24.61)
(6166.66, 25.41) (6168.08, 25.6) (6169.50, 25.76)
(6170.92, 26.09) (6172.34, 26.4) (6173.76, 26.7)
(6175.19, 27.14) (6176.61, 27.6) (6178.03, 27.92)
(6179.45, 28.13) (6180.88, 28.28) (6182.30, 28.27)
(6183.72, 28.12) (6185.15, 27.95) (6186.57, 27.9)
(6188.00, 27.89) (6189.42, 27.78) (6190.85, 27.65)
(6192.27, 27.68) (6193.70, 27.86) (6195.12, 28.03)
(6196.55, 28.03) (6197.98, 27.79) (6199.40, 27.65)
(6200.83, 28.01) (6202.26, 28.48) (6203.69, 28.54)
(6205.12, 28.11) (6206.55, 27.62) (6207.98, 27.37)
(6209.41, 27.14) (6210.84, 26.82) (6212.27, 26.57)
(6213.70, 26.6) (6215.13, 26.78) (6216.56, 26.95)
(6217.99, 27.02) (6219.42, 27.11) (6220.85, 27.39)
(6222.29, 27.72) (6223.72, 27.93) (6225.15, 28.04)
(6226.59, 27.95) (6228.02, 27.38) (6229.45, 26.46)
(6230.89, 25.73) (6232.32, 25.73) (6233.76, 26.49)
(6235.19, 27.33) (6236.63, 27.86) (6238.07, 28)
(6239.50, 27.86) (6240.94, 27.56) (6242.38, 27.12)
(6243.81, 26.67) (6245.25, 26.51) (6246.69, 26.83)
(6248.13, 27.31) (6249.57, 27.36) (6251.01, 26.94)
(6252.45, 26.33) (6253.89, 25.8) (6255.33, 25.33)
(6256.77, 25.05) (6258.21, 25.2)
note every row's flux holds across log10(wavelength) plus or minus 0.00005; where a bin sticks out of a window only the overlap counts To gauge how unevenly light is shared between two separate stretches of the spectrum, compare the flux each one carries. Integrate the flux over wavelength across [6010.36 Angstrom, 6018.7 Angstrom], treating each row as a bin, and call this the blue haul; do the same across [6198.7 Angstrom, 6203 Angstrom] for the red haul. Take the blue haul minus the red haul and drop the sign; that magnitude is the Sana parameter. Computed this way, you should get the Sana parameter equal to 114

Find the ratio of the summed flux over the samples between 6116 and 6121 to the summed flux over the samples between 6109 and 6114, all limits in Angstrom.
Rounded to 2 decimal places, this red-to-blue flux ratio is 0.95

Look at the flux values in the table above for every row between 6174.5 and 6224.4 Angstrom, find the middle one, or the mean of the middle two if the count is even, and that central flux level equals 27.8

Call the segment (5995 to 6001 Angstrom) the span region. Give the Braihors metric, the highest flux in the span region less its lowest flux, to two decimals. 0.42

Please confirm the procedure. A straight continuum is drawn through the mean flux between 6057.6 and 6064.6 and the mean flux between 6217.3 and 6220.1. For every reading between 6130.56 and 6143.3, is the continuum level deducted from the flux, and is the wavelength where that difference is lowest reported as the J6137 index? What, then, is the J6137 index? 6136.91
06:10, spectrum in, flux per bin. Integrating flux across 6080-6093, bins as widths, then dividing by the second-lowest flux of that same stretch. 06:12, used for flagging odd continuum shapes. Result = 13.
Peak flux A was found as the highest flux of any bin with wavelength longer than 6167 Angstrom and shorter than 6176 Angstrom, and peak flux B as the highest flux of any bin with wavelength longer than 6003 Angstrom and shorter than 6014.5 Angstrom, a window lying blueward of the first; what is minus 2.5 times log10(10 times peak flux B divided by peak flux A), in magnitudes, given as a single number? -2.55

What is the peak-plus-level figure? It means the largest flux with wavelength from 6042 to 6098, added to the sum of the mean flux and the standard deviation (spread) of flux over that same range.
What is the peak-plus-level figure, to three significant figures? 57.7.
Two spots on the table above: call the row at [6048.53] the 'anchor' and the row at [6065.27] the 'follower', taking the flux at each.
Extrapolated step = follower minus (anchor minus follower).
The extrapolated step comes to 26.3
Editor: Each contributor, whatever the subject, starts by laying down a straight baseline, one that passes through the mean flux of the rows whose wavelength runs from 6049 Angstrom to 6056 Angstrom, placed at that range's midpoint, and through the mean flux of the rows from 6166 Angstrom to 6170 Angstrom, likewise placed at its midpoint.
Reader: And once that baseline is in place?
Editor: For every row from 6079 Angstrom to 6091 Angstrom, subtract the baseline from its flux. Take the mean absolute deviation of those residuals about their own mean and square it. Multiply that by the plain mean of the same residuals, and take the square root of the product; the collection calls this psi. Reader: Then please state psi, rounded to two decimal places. 0.28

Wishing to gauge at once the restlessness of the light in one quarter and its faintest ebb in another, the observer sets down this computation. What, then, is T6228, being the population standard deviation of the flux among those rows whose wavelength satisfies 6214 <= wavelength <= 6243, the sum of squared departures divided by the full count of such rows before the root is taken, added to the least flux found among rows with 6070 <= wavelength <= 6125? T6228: 25.6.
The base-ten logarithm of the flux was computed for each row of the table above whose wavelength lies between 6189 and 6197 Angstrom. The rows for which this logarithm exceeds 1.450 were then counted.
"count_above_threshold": 0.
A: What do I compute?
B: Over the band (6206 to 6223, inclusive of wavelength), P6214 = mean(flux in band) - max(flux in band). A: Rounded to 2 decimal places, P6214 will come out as -0.63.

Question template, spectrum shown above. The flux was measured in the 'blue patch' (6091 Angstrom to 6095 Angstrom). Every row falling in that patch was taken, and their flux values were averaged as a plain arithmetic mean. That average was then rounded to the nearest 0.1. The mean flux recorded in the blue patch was 27.6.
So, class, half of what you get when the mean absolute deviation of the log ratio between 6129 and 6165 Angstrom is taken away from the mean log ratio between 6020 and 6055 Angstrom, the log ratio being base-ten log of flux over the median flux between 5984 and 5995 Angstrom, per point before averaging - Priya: -0.0101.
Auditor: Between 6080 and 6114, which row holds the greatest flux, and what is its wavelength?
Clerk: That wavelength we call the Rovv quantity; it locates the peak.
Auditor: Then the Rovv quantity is 6087.65 Angstrom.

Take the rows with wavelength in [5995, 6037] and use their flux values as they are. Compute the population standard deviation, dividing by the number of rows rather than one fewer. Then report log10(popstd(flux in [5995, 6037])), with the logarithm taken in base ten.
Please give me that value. -0.19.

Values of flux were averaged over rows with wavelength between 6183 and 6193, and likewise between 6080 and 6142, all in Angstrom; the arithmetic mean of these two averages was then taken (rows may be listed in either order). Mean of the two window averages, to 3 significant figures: 27.6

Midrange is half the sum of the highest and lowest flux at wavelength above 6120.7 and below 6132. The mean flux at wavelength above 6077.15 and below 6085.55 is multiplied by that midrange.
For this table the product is 741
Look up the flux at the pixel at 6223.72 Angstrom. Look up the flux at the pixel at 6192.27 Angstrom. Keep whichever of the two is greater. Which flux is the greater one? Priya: 27.9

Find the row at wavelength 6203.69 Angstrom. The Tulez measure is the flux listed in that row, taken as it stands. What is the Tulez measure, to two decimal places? 28.54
